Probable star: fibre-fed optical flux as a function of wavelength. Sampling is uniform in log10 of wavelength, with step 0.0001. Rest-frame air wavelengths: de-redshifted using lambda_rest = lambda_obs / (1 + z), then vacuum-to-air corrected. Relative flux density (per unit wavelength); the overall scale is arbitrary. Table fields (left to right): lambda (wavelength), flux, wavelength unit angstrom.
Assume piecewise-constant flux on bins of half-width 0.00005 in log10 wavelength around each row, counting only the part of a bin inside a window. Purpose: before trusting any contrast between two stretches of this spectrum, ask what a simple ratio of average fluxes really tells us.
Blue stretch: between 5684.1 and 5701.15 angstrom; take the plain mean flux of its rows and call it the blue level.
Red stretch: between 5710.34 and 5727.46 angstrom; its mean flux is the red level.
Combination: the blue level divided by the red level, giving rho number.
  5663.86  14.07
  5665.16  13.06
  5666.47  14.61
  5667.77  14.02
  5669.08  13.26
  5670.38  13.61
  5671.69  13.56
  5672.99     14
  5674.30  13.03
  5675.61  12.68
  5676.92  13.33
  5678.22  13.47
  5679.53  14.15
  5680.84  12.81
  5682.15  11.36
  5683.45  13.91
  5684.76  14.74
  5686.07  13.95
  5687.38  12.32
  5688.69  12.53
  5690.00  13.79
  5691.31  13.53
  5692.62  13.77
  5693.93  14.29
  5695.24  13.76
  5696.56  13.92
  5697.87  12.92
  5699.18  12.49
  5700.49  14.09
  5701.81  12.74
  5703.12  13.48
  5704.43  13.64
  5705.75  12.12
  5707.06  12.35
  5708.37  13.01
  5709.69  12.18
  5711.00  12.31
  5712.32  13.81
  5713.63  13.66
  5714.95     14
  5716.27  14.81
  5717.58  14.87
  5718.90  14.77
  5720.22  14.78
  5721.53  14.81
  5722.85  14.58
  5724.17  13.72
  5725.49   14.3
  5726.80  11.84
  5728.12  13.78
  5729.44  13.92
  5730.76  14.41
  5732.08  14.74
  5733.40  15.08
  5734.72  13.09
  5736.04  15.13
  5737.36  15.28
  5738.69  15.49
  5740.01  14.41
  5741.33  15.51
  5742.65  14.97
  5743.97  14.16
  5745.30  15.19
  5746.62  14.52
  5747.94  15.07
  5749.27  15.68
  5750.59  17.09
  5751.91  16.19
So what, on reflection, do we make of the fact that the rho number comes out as 0.966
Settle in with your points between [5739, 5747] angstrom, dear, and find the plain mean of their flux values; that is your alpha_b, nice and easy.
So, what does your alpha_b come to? 14.8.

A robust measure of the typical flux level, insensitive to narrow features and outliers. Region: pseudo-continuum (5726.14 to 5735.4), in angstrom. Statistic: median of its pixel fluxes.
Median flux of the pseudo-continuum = 13.92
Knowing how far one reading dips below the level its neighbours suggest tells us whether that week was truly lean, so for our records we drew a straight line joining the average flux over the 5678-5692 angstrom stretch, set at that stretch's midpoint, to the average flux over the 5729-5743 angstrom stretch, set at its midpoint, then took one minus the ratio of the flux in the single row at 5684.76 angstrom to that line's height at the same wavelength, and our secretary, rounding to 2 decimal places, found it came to -0.11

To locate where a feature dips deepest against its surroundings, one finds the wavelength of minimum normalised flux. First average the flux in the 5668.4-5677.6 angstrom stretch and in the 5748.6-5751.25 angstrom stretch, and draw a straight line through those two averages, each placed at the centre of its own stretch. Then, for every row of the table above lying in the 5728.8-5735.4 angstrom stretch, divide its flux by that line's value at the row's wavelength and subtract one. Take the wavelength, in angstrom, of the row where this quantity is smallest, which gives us 5734.72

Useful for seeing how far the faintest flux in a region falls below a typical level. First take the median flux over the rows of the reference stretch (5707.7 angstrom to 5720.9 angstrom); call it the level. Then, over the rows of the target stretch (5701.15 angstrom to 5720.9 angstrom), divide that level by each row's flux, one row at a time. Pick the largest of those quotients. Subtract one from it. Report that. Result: 0.15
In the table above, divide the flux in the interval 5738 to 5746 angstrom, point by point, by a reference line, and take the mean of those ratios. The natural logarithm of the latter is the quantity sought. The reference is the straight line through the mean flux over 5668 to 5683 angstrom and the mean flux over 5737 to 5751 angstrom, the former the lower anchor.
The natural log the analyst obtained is -0.01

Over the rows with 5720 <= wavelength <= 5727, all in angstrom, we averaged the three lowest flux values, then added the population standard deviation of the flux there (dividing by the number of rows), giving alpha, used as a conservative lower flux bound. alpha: 14.3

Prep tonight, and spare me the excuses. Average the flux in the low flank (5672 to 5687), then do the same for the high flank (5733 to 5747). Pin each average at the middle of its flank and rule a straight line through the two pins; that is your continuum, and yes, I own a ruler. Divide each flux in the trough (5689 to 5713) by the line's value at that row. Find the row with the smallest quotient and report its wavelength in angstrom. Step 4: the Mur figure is 5709.69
